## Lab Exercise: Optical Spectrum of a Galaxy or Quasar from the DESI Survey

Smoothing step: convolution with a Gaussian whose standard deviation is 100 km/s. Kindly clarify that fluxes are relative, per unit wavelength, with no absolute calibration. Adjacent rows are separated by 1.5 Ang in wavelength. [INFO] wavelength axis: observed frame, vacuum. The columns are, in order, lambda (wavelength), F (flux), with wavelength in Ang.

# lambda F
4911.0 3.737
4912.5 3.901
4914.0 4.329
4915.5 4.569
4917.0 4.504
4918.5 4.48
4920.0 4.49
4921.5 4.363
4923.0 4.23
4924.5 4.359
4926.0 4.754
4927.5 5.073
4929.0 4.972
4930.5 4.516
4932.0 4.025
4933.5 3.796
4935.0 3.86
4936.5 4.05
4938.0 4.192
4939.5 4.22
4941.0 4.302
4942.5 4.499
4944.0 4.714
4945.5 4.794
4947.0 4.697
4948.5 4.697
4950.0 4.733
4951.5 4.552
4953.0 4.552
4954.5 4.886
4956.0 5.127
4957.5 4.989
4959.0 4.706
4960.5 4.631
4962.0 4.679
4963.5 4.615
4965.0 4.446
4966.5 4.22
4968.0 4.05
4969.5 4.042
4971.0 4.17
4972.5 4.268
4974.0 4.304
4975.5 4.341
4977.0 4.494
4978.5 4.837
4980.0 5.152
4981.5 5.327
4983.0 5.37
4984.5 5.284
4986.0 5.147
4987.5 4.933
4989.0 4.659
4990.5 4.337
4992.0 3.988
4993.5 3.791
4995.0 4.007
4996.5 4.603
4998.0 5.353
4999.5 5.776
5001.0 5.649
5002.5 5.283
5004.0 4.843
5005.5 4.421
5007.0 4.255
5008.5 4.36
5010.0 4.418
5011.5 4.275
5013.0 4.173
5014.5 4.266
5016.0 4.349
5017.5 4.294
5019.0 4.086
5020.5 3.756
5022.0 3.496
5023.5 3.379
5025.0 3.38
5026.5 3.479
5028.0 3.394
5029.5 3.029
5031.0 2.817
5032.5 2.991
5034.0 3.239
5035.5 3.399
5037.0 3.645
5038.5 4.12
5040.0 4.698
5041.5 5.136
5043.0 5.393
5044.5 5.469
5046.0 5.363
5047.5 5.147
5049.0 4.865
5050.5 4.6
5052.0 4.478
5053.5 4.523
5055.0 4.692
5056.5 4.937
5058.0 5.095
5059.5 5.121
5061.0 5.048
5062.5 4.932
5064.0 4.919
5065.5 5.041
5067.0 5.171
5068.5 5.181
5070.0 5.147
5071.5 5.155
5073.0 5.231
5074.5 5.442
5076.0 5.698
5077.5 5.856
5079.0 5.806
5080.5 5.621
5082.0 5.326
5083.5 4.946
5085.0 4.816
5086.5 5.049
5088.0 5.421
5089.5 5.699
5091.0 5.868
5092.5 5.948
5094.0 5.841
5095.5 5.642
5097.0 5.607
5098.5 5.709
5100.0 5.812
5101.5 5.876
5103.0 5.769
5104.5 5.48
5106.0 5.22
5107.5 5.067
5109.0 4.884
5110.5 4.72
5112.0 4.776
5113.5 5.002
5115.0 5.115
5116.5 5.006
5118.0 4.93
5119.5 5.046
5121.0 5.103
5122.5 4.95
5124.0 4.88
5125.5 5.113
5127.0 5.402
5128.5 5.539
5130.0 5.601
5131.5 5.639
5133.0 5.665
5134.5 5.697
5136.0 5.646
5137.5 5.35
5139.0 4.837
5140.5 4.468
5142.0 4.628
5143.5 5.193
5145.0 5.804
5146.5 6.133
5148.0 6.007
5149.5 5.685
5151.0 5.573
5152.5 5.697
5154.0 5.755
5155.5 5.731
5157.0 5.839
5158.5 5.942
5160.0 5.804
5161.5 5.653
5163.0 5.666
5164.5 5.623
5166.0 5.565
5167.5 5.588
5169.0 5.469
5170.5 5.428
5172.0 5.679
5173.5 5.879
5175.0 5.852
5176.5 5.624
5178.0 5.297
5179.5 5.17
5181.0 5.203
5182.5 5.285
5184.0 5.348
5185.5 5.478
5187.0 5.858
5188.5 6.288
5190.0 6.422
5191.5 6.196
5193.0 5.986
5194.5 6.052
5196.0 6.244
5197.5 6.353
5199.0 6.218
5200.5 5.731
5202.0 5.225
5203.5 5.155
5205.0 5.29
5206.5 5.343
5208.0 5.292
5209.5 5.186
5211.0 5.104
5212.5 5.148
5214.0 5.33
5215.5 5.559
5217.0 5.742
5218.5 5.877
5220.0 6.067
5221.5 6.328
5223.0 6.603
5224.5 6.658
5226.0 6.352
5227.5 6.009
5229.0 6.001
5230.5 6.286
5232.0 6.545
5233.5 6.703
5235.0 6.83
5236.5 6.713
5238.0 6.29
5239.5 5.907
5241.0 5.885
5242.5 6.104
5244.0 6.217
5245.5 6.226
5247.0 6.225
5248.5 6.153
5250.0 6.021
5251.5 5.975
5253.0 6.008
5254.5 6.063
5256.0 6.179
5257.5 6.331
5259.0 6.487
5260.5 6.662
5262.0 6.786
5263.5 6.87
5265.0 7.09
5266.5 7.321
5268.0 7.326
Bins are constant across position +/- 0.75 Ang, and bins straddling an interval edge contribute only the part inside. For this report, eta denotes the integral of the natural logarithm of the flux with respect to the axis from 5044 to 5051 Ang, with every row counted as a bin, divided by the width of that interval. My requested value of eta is 1.63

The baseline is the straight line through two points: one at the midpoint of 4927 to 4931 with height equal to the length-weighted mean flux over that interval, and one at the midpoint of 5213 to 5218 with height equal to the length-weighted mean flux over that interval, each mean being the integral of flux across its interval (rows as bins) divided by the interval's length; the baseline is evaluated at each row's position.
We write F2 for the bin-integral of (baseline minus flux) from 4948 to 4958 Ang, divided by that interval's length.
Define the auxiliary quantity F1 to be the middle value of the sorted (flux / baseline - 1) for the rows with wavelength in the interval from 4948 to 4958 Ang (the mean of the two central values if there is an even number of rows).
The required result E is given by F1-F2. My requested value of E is -0.17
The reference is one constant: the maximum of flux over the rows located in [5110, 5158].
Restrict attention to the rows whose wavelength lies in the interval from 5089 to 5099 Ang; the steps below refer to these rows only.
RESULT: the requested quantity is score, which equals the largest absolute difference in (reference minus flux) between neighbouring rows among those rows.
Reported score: 0.20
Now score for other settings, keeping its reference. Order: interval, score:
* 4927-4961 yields 0.49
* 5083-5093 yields 0.37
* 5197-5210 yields 0.51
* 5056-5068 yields 0.16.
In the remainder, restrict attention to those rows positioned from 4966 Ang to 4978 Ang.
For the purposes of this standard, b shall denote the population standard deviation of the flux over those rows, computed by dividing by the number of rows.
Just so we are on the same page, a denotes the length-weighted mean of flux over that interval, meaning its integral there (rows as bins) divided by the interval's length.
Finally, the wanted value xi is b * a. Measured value 0.60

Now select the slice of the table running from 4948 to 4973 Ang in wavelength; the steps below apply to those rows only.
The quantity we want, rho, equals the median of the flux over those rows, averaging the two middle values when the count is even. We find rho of 4.6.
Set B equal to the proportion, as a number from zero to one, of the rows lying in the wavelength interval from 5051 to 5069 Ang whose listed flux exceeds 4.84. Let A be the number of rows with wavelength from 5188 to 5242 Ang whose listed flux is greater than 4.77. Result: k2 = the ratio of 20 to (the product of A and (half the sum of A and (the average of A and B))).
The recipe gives 0.02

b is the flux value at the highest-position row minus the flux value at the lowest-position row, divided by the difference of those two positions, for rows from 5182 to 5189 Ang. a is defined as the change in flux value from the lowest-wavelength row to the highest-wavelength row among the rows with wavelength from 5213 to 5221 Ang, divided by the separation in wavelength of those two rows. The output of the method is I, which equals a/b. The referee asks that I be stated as 0.7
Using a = 0.12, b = 0.17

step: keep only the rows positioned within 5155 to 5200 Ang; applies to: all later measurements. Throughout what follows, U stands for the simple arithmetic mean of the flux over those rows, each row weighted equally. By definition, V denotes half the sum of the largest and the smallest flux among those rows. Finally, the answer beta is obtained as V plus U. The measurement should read 11.6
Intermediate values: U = 5.8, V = 5.8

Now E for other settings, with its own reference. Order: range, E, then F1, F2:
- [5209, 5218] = -0.22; -0.049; 0.17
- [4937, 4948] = -0.49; -0.081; 0.41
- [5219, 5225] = 0.99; 0.164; -0.83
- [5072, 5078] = 0.39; 0.070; -0.32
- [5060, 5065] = -0.25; -0.047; 0.20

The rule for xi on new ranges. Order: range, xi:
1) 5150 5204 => 1.96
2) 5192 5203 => 2.14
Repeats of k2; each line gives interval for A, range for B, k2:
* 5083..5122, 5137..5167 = 0.04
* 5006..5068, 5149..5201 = 0.13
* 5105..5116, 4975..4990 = 0.72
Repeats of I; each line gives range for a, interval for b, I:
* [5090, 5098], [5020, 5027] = 0.9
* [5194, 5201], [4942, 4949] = -1.6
